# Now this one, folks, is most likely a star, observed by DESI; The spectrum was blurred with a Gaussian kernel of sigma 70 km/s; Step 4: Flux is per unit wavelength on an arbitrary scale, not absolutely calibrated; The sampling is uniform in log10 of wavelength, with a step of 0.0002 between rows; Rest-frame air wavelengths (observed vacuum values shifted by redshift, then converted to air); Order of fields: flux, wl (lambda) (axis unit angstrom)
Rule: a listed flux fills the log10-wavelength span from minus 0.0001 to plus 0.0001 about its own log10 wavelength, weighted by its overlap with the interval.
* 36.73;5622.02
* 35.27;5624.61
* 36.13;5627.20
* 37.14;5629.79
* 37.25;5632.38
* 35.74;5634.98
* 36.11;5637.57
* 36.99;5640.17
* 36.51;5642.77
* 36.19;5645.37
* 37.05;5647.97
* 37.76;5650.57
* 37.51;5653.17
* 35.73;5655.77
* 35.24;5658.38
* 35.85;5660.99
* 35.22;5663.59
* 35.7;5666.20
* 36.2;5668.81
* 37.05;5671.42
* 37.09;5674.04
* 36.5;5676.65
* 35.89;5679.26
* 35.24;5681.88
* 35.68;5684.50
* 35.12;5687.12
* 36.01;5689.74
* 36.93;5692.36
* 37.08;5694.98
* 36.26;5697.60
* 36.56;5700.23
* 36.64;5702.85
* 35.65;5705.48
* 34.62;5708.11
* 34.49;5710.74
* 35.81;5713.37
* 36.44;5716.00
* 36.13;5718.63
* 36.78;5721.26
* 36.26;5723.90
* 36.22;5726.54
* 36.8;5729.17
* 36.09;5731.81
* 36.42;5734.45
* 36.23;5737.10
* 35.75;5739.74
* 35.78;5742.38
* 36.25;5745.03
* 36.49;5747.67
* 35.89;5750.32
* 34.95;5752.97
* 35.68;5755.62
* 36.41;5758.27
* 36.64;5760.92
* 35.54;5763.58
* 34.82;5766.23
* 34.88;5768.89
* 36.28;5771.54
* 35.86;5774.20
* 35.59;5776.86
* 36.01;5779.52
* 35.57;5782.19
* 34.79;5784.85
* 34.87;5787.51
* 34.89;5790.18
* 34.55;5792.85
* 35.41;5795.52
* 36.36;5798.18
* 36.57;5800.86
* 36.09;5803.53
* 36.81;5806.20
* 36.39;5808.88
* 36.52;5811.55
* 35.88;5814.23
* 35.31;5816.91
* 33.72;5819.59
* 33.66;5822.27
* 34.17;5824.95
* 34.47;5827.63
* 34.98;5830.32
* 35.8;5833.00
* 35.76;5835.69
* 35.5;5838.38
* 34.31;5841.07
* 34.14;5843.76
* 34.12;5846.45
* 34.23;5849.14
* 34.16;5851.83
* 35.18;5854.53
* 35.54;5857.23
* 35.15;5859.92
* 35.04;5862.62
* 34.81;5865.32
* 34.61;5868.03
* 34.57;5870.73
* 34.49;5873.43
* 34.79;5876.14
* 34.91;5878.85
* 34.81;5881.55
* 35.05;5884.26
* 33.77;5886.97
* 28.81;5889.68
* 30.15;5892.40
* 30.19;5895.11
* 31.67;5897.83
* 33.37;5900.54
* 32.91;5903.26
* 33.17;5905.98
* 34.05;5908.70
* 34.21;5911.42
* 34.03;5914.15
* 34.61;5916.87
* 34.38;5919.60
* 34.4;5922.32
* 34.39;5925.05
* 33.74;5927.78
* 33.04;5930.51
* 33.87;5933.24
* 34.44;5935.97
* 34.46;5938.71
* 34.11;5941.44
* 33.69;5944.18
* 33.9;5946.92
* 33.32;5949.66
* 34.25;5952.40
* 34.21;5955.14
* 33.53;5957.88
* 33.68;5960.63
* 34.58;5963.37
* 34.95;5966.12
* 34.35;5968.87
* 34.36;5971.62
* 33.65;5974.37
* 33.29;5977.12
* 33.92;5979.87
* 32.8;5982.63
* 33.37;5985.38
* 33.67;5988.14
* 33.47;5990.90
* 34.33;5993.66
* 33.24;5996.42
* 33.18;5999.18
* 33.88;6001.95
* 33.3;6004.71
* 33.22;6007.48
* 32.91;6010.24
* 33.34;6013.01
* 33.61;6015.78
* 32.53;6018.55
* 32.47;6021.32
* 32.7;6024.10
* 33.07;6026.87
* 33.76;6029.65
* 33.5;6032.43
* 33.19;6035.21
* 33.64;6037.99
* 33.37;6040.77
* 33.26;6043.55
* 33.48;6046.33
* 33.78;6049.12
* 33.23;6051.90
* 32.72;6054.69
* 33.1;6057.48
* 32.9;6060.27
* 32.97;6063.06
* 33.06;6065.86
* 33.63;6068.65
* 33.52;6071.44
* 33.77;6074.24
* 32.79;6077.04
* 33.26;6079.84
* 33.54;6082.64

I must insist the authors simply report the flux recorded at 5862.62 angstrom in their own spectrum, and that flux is 35.04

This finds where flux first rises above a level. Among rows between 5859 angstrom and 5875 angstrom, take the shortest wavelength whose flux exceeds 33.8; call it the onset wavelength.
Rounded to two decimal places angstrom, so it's 5859.92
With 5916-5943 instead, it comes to 5916.87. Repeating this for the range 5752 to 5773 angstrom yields 5752.97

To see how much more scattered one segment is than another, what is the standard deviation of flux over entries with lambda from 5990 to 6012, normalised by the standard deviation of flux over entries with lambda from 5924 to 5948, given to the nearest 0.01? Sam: 0.99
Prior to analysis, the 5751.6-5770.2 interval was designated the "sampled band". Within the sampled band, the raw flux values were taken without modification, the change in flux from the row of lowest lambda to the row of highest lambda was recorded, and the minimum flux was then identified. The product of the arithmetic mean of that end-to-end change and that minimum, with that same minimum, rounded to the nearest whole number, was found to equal 605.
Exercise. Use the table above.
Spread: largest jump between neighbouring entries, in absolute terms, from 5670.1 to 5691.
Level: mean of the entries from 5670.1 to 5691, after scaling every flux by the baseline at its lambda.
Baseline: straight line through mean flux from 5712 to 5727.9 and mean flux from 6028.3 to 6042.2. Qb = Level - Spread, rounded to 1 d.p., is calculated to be 0.1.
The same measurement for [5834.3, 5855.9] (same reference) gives -0.2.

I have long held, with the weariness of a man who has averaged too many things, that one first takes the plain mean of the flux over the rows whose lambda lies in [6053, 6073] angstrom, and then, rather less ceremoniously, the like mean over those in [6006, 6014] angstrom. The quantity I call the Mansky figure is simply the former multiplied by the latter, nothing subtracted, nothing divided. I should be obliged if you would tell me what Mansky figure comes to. 1098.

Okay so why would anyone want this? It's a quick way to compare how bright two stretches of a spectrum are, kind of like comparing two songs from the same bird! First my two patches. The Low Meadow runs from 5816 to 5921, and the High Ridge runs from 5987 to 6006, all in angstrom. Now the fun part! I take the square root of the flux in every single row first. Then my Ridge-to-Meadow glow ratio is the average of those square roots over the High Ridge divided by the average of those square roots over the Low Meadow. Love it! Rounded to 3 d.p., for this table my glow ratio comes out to 0.993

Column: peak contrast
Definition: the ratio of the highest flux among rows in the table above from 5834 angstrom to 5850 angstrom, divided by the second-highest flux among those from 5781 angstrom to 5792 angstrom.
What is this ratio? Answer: 1.02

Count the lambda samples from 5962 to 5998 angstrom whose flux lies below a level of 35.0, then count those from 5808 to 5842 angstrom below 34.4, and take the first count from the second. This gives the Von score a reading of -9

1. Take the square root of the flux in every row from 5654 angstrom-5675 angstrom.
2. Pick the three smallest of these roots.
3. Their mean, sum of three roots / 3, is 5.95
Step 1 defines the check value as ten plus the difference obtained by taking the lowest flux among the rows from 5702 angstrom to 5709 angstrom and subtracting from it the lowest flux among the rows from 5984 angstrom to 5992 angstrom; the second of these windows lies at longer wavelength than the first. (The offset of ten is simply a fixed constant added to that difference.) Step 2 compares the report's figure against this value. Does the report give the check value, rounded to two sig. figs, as 11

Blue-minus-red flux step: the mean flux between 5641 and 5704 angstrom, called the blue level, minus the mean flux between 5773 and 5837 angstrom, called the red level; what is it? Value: 0.9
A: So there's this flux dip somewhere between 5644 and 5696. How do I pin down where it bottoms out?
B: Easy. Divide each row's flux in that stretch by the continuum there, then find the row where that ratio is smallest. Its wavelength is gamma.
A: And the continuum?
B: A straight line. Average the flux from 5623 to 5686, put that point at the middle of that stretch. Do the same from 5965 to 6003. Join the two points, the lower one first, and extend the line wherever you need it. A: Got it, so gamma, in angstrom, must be 5658.38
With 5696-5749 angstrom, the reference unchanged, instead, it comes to 5710.74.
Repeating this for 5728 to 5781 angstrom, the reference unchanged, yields 5766.23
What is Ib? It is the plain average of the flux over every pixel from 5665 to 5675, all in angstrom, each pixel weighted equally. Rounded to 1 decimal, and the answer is 36.5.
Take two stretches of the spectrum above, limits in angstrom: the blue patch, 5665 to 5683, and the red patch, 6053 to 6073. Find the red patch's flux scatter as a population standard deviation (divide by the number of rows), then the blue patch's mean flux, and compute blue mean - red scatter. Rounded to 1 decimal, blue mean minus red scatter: 35.9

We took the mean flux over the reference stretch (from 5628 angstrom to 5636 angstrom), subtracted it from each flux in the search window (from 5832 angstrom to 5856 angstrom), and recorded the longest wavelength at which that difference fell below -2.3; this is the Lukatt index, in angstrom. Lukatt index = 5851.83 angstrom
